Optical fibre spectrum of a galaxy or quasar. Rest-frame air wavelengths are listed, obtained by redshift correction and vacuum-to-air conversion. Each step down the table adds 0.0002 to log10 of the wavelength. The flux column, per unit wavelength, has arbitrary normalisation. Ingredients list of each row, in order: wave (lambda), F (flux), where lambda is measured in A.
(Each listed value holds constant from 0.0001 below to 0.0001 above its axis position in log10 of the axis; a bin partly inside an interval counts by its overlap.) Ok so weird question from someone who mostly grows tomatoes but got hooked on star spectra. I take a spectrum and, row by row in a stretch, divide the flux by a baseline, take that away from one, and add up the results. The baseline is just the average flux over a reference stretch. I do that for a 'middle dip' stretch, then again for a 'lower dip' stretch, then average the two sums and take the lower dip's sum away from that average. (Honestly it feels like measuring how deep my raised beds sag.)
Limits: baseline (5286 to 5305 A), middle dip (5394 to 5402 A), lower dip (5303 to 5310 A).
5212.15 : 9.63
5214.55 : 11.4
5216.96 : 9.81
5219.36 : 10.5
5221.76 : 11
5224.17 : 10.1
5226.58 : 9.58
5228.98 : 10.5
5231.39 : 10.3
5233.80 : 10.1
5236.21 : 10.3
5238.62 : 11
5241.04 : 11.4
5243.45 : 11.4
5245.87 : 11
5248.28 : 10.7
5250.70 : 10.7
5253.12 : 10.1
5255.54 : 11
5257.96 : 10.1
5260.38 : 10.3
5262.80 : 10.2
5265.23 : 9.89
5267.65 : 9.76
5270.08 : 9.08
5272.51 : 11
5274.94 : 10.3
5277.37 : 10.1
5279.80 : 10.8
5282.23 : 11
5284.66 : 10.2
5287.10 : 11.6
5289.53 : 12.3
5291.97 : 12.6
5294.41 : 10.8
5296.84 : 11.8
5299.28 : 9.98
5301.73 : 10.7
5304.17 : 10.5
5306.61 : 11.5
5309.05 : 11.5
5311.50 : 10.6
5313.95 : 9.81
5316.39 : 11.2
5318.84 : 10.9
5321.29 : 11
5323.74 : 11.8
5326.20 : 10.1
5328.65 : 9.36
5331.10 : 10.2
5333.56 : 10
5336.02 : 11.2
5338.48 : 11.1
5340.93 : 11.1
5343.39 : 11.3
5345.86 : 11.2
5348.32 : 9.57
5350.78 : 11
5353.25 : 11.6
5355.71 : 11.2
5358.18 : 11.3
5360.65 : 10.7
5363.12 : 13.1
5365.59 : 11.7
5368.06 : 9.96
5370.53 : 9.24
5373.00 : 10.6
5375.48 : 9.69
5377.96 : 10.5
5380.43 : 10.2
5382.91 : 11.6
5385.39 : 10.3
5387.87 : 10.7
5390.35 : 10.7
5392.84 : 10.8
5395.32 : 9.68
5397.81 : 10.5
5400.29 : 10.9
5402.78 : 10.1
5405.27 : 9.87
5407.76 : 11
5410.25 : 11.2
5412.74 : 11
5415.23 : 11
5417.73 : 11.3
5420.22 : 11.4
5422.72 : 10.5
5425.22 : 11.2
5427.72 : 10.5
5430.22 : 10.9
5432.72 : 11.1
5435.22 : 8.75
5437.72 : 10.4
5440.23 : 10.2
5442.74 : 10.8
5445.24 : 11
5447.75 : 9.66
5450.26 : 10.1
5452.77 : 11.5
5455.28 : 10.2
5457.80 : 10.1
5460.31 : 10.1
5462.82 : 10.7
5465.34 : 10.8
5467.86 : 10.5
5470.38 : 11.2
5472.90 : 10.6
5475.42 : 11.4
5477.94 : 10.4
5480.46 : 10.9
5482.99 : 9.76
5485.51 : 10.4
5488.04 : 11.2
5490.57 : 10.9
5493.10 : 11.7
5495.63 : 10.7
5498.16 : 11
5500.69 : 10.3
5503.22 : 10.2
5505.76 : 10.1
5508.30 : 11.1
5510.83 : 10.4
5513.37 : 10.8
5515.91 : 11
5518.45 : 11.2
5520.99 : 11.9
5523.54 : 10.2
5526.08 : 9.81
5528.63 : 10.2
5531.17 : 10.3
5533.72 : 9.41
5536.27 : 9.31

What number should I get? 0.11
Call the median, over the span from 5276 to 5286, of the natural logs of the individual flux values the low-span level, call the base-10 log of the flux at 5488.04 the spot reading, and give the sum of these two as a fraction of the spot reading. 3.24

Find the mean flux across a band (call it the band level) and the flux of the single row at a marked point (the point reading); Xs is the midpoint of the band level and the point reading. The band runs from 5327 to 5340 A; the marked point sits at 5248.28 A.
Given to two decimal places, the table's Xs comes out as 10.54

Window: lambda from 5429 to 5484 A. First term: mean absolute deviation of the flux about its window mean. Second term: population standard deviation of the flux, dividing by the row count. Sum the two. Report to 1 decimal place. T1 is 1.1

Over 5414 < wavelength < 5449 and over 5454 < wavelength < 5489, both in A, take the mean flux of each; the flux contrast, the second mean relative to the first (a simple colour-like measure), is 1.00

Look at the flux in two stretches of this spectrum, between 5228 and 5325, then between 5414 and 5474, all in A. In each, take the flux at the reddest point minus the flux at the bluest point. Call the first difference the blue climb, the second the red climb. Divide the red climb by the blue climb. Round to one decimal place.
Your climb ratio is -0.3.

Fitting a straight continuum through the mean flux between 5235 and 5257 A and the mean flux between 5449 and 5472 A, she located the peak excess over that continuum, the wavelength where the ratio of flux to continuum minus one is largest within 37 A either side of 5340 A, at 5363.12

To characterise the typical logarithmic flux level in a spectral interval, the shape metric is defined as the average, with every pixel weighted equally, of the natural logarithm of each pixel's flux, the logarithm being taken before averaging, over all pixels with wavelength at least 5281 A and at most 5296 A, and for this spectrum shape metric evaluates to 2.43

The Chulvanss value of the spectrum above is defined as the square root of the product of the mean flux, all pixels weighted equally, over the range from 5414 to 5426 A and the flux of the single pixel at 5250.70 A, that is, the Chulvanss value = 10.9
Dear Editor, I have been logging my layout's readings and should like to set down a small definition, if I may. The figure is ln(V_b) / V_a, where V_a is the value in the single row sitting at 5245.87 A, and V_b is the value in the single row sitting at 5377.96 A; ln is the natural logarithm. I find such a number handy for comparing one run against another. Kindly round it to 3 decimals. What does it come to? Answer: 0.214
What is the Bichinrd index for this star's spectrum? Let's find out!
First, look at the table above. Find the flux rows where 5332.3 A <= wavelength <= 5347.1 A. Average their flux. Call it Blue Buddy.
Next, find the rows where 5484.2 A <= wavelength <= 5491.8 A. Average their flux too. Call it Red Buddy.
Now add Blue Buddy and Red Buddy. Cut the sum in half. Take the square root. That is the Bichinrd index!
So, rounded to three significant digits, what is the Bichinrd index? 3.30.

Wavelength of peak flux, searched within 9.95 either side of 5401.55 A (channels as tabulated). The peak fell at 5410.25 A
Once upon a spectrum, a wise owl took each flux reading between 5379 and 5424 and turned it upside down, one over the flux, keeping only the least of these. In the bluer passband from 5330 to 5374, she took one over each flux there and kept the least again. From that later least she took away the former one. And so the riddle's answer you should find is -0.010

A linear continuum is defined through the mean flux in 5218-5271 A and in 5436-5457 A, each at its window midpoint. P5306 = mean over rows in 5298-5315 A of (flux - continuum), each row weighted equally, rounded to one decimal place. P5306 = 0.2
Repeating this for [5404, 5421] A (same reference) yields 0.5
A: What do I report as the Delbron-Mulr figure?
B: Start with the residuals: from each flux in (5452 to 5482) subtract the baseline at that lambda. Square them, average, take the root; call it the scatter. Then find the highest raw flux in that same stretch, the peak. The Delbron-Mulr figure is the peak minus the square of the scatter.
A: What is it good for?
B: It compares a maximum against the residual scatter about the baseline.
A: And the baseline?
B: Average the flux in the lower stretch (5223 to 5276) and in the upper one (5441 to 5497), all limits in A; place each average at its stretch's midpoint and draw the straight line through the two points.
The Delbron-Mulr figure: 11.3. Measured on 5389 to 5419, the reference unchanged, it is 11.0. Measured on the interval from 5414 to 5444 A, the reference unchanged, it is 10.9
